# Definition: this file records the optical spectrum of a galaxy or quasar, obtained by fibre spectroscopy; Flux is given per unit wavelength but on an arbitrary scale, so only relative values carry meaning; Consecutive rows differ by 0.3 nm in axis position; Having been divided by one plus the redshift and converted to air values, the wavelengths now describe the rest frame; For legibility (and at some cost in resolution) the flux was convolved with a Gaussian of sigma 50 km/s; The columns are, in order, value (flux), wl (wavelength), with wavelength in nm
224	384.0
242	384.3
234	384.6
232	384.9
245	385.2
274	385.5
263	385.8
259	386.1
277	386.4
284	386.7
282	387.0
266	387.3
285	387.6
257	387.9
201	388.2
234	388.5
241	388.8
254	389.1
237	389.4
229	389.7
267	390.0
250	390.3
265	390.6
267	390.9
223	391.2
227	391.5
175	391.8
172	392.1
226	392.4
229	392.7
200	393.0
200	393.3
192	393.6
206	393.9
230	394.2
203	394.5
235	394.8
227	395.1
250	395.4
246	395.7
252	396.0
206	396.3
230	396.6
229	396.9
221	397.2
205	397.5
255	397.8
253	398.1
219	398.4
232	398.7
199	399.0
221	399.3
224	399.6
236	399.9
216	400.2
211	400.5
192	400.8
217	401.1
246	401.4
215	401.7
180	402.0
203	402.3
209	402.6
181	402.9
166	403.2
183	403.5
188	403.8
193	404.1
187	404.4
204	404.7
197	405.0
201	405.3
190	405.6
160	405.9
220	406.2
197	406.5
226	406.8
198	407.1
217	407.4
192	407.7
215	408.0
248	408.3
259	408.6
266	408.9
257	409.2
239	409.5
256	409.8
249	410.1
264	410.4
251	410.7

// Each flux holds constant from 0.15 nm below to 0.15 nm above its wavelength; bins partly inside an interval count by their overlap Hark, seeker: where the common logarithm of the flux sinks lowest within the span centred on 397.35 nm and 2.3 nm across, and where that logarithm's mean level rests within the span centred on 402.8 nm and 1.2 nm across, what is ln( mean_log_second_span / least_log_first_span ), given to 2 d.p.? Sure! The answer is -0.02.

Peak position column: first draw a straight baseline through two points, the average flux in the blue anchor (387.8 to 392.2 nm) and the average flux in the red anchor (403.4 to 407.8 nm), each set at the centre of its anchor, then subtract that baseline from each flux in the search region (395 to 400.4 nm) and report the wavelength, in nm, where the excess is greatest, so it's 397.8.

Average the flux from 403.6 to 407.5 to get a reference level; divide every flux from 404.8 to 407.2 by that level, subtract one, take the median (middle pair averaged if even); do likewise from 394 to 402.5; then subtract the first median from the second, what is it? 0.126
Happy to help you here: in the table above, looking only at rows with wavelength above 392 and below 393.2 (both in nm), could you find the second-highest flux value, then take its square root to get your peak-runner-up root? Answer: 15.0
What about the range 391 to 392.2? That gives 14.9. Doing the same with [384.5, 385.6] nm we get 15.7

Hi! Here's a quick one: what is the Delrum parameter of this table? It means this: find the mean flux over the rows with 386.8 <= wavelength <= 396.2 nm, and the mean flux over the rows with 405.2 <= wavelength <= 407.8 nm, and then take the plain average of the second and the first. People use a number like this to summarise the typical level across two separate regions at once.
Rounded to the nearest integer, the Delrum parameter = 217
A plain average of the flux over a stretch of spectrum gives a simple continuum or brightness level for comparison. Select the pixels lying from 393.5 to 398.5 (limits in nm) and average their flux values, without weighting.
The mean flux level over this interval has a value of 227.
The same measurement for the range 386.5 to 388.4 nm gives 262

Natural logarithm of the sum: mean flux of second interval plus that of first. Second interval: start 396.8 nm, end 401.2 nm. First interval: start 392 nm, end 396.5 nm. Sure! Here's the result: 6.09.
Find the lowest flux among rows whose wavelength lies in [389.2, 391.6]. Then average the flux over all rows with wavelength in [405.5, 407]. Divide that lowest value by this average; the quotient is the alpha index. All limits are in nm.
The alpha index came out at 1.12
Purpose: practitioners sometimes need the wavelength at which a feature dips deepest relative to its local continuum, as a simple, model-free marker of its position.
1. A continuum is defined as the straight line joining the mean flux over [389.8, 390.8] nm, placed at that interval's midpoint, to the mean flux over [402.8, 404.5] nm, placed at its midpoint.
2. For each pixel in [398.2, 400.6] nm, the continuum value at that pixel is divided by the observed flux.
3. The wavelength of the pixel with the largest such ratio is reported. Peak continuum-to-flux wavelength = 399.0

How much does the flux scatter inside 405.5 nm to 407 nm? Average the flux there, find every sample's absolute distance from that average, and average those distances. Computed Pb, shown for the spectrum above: 20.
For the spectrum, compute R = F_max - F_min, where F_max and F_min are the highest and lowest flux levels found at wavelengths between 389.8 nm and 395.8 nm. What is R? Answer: 95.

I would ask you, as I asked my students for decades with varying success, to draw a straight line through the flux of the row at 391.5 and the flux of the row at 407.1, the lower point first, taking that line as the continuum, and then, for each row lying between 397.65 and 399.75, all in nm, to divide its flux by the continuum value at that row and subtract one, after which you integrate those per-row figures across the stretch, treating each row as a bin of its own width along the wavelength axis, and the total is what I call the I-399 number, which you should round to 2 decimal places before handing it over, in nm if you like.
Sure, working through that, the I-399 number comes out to 0.15 nm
